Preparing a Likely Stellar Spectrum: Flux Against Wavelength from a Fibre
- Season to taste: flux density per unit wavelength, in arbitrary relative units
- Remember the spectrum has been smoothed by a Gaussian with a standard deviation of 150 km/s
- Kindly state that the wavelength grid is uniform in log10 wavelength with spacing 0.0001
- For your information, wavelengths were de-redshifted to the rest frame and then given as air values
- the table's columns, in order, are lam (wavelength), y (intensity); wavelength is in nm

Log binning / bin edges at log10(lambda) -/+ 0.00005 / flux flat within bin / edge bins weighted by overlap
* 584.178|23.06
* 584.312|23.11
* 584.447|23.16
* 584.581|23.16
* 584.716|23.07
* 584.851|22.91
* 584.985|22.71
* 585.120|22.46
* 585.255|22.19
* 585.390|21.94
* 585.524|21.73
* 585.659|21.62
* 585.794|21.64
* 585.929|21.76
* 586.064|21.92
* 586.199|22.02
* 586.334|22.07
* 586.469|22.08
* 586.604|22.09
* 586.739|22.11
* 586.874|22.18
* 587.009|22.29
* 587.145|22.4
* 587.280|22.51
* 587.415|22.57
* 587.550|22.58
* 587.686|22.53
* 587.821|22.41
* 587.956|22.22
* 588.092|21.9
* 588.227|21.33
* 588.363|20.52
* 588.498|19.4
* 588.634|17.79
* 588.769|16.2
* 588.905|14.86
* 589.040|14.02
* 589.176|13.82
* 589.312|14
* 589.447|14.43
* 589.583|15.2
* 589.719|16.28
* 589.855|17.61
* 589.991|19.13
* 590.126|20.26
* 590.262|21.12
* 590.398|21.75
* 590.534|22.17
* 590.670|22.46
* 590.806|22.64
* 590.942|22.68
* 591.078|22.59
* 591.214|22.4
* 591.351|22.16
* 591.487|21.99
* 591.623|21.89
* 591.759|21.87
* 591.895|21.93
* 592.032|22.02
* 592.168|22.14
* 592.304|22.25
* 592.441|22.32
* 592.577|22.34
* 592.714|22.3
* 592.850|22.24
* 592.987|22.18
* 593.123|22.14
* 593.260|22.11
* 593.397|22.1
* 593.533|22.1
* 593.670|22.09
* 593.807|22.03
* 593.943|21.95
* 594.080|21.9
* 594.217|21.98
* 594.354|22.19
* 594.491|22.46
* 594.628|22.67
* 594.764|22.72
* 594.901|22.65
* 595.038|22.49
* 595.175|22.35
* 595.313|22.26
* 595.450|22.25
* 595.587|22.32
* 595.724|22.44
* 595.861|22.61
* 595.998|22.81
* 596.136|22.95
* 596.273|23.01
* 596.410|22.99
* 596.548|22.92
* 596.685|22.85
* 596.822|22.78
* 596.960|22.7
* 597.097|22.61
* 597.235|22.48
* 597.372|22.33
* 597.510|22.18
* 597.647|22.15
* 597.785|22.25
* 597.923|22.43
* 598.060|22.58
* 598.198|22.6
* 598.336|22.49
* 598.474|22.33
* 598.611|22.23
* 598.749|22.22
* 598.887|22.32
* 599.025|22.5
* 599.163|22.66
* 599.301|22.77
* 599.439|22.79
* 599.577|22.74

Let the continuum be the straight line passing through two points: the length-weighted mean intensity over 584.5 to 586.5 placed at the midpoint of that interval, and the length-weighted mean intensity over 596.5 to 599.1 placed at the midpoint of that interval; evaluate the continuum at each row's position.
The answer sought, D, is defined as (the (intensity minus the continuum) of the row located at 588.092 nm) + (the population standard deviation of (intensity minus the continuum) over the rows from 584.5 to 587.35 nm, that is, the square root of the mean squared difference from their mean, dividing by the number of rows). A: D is 0.1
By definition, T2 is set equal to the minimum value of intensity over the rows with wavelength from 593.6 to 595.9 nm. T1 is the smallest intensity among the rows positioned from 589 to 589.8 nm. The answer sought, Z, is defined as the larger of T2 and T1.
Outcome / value 21.9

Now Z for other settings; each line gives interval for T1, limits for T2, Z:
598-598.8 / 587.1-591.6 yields 22.2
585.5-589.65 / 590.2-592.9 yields 21.1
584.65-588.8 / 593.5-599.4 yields 21.9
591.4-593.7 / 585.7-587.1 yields 21.9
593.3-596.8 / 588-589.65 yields 21.9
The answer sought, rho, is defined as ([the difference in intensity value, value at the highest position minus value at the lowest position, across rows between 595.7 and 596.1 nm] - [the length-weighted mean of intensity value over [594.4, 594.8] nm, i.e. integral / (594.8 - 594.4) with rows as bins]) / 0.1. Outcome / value -223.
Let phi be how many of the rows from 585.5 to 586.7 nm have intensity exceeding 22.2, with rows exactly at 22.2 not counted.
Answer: 0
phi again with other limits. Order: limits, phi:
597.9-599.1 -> 9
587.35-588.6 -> 5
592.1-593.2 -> 5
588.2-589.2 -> 0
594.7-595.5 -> 6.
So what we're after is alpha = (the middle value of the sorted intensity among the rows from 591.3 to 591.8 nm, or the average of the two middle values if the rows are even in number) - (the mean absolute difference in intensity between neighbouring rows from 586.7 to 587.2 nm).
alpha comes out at 21.8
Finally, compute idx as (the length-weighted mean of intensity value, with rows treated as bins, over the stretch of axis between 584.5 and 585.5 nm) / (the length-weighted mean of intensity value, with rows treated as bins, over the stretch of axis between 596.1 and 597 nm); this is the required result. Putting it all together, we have 0.99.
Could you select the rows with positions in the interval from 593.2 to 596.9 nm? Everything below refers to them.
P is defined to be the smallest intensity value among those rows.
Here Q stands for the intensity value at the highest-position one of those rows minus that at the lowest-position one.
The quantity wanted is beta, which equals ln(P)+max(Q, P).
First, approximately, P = 21.9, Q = 0.7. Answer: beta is 25.0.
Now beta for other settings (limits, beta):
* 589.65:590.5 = 19.1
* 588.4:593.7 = 16.4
